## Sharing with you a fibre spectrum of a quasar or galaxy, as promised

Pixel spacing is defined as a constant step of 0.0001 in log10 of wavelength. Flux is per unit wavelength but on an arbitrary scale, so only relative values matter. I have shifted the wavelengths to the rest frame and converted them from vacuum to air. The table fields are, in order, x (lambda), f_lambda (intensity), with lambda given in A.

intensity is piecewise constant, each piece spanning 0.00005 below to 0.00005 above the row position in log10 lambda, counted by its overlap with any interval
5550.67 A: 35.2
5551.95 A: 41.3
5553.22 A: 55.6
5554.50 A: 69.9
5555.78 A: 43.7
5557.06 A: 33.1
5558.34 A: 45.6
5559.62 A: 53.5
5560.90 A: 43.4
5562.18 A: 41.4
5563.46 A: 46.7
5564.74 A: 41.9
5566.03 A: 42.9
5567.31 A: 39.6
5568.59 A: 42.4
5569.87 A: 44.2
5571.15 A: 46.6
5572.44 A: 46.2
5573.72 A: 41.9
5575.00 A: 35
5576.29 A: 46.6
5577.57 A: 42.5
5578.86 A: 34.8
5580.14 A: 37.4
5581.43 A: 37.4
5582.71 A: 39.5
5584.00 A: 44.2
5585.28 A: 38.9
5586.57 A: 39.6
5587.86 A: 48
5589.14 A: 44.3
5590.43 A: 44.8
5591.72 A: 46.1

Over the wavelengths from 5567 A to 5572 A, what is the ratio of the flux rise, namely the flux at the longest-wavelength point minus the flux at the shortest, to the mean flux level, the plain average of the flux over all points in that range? 0.16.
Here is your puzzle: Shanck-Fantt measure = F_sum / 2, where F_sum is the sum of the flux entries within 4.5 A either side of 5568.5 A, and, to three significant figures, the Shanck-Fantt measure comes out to 152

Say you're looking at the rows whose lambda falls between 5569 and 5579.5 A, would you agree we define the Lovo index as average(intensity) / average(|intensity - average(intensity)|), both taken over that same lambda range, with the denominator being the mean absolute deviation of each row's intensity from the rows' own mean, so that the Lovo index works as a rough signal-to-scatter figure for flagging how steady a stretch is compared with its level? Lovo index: 11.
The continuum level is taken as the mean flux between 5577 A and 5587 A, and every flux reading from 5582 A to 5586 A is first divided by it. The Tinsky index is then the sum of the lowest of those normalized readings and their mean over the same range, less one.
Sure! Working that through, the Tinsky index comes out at 1.03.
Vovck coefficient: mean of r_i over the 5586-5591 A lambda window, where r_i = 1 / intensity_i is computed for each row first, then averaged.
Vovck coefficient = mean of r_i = 0.0227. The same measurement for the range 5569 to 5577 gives 0.0233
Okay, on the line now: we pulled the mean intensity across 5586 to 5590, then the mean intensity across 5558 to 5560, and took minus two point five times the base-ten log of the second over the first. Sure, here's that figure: -0.13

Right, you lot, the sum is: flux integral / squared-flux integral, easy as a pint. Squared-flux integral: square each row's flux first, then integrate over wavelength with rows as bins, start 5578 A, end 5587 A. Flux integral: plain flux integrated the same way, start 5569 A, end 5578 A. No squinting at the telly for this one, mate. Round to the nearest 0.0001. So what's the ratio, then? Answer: 0.0285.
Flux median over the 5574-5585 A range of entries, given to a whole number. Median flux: 38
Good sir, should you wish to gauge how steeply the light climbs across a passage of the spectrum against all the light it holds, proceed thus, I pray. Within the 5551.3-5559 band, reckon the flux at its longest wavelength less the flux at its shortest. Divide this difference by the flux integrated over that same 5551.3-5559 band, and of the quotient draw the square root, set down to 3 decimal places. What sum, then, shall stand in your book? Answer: 0.108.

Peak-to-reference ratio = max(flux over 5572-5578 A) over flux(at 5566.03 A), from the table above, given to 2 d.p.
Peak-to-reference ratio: 1.09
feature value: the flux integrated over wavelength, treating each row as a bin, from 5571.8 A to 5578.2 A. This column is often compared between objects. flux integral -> 272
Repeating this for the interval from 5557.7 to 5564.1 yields 295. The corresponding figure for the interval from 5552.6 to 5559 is 317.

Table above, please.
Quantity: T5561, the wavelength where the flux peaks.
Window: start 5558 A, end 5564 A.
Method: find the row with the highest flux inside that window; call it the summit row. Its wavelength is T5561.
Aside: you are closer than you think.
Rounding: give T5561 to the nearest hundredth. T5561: 5559.62 A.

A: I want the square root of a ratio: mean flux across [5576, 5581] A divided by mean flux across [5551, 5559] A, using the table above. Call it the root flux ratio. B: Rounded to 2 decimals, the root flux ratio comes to 0.91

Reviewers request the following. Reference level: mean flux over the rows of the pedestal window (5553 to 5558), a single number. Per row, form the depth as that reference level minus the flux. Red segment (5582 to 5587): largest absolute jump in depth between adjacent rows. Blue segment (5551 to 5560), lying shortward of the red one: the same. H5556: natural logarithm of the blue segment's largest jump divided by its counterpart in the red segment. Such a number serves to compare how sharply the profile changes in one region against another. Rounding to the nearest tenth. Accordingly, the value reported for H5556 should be 1.6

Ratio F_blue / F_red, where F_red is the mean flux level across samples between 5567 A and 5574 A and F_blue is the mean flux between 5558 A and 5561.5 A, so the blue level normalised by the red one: 1.09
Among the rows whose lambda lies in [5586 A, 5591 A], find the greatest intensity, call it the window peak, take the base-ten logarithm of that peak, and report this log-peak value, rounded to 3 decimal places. 1.681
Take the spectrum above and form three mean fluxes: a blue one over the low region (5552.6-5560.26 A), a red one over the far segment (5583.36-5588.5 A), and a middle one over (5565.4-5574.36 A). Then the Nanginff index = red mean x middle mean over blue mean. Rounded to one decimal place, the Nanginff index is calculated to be 36.9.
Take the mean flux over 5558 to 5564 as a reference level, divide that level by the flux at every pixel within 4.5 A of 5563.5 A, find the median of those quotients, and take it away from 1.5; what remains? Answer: 0.42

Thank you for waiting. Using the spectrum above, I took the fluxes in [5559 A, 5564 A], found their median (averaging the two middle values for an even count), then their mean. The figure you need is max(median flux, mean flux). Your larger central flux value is 46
